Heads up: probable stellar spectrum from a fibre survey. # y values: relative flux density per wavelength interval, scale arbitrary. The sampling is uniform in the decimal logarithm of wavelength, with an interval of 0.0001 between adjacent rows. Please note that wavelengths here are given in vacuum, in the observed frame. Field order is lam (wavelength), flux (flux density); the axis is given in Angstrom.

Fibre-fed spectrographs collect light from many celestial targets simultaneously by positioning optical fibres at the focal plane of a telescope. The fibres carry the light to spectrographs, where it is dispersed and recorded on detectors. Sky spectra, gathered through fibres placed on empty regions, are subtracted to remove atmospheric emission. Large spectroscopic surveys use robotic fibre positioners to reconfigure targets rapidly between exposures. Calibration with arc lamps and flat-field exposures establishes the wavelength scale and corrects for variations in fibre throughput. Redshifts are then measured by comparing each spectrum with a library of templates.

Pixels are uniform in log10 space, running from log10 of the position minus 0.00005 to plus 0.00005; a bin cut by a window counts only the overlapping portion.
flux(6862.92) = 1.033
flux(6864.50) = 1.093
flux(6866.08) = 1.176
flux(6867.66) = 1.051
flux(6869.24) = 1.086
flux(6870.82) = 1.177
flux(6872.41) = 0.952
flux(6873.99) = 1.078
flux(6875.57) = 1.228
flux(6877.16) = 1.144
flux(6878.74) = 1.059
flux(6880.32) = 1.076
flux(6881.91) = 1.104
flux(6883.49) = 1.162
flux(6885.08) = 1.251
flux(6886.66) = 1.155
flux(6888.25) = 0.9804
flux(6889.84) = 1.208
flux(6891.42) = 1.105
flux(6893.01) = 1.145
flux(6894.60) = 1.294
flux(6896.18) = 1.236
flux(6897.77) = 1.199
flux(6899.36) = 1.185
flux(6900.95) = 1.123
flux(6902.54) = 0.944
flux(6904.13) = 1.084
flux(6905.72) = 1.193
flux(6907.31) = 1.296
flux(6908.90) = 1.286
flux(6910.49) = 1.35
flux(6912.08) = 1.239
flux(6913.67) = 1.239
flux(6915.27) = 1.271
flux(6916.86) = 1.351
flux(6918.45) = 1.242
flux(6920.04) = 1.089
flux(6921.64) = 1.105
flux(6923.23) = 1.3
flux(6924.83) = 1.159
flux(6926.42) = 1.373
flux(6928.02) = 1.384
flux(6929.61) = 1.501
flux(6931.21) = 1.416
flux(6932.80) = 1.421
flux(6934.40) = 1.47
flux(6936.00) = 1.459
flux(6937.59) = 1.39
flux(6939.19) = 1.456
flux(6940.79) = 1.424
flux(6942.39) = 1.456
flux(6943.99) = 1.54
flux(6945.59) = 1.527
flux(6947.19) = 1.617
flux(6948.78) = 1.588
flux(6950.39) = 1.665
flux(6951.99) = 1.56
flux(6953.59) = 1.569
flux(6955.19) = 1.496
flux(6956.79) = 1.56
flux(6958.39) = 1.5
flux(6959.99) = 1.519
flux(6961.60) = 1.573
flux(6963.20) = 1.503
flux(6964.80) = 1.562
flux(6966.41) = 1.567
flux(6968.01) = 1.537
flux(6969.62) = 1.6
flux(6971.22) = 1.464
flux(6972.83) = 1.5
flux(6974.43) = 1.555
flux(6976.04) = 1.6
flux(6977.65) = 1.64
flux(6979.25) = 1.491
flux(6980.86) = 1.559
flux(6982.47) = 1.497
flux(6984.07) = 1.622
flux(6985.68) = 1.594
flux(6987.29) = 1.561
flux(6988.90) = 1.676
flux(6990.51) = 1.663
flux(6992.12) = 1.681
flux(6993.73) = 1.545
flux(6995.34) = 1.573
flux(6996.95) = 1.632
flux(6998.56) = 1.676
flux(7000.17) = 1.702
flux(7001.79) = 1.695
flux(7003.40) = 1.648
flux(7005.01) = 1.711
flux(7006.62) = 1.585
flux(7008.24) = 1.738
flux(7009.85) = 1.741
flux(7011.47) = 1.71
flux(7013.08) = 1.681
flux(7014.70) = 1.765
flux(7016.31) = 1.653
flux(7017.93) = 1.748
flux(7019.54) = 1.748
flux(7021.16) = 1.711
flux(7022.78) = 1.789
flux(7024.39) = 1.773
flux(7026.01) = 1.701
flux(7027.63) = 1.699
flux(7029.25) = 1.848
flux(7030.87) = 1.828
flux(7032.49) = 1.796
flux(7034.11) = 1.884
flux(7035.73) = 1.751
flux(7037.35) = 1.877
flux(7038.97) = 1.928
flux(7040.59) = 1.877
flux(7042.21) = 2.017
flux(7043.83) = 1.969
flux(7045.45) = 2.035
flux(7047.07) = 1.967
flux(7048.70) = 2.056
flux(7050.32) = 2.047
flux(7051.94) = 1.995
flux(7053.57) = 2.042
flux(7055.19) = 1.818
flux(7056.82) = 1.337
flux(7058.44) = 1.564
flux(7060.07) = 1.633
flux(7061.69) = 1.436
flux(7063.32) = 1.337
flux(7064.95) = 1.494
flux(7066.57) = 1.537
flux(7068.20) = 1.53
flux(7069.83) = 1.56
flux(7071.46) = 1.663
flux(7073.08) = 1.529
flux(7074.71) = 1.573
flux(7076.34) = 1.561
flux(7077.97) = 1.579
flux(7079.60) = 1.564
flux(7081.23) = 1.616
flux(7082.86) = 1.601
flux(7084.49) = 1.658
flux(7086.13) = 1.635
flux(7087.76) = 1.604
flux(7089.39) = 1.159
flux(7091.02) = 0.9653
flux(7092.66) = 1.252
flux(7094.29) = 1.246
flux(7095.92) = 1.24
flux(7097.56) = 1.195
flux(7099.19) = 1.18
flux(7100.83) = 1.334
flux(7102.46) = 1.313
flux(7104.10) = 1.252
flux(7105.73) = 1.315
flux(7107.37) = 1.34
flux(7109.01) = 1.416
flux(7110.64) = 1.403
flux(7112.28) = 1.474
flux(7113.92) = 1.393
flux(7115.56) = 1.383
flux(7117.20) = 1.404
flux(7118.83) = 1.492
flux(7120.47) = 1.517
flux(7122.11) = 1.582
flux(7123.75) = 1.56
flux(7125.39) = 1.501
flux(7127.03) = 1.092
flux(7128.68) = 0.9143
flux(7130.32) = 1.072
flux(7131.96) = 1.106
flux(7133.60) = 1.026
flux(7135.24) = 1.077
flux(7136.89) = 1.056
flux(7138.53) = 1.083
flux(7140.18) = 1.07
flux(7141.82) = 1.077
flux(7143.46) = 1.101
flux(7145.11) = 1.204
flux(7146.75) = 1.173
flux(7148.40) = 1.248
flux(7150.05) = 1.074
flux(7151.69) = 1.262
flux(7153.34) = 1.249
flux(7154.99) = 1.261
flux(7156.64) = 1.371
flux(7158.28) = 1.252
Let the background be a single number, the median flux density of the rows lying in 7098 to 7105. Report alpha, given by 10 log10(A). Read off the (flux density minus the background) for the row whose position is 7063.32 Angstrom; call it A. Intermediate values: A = 0.1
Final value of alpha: -13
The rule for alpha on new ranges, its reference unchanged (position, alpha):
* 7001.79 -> -4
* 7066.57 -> -6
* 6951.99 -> -6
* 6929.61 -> -7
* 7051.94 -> -1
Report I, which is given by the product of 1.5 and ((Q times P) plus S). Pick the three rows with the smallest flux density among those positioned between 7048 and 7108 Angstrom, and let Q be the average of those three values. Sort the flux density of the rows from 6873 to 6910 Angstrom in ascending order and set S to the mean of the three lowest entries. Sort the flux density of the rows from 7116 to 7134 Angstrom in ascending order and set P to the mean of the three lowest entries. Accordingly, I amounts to 3.15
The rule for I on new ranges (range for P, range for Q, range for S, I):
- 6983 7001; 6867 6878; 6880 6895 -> 3.98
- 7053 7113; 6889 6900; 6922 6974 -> 3.81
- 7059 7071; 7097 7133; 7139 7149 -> 3.81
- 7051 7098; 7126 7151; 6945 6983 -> 3.88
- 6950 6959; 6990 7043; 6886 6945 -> 5.08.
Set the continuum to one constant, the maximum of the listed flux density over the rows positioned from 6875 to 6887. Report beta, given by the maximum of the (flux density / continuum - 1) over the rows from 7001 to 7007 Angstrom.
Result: 0.368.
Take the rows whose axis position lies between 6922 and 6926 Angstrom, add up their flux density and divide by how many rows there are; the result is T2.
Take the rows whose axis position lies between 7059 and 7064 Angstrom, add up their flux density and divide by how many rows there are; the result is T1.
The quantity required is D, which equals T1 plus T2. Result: 2.7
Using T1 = 1.47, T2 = 1.2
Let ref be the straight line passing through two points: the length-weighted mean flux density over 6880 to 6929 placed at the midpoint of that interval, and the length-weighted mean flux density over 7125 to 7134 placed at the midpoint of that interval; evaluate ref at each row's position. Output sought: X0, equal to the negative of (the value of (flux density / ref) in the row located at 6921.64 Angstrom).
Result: -0.9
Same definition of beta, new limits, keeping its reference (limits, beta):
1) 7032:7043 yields 0.612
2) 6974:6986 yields 0.311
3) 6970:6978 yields 0.311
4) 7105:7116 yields 0.178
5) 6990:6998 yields 0.344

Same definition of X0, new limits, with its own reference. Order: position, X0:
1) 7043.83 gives -1.7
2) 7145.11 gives -1.1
